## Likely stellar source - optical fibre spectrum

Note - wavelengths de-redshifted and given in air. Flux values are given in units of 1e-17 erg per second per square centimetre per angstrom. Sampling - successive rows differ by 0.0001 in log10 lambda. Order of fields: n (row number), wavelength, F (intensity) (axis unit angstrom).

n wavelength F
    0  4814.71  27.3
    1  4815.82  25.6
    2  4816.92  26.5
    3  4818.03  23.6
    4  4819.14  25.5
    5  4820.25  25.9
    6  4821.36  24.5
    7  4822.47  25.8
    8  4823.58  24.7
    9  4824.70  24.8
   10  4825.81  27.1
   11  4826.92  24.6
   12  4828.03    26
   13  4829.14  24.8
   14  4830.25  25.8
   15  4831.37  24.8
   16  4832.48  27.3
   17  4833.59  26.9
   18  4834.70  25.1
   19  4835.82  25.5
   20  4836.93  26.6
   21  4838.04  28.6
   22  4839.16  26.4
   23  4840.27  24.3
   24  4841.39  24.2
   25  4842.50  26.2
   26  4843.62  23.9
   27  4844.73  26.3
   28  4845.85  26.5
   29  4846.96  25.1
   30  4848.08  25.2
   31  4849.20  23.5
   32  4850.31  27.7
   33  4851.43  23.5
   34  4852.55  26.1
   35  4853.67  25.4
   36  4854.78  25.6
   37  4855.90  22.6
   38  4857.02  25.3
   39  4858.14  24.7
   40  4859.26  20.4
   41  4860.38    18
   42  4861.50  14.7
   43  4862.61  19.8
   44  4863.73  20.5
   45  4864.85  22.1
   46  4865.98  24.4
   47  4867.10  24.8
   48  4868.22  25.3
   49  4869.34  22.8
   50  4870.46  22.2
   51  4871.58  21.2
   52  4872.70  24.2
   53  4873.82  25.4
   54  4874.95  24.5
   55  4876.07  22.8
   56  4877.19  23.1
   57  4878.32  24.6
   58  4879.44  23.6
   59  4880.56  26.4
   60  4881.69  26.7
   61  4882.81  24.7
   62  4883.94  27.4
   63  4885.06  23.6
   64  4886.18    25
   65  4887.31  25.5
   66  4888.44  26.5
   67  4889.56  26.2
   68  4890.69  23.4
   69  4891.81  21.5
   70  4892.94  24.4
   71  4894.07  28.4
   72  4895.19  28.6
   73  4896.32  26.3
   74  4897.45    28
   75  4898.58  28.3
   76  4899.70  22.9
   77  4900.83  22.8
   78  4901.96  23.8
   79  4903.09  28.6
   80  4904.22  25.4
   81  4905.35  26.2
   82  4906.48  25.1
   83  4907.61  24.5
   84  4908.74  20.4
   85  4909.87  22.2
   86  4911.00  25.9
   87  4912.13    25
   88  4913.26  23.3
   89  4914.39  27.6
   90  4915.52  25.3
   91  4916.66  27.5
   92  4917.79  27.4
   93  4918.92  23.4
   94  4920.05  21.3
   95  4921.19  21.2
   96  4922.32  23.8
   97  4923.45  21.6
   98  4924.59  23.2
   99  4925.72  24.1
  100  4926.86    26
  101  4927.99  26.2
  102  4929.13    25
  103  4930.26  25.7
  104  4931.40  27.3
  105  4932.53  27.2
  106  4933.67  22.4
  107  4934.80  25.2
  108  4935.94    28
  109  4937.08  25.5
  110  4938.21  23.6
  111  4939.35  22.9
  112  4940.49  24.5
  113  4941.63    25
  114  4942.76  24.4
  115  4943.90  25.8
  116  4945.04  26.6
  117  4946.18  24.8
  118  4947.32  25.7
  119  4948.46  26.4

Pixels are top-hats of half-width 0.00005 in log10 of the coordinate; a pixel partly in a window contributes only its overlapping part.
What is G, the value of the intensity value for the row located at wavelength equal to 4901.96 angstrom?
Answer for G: 23.8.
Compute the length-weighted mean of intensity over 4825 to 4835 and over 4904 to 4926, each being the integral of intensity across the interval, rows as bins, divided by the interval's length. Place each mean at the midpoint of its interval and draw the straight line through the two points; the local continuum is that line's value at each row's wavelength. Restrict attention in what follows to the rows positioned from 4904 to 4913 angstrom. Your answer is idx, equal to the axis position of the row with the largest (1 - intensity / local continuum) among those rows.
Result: 4908.74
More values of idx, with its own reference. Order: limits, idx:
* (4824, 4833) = 4826.92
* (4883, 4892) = 4891.81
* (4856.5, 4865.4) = 4861.50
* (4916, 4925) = 4921.19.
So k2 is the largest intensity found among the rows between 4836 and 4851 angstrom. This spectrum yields 28.6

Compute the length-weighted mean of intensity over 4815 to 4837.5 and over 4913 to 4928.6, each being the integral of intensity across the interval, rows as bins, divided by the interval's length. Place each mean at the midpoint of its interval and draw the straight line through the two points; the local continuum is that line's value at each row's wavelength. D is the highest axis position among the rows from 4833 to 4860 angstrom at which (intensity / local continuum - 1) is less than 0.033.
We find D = 4859.26 angstrom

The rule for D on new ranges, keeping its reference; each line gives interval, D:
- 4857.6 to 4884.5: 4882.81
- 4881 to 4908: 4907.61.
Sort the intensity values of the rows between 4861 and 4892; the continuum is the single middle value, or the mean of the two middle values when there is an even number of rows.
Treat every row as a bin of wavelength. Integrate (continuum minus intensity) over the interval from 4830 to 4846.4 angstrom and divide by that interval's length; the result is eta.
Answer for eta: -1.6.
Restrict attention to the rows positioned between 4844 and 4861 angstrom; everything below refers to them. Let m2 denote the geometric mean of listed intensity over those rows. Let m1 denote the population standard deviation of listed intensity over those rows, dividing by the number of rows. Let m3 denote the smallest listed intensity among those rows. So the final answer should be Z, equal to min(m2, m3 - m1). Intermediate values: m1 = 2.4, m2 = 24.3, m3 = 18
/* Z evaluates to 16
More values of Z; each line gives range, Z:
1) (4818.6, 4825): 24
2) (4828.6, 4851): 22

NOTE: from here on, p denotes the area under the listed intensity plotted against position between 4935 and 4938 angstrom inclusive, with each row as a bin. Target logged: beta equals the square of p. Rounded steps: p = 78.6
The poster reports 6170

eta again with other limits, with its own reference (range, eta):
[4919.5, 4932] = 0.2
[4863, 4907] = -0.5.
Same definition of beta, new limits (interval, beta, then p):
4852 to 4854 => 2653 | 51.5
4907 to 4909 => 2083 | 45.6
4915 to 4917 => 2745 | 52.4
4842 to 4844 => 2512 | 50.1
